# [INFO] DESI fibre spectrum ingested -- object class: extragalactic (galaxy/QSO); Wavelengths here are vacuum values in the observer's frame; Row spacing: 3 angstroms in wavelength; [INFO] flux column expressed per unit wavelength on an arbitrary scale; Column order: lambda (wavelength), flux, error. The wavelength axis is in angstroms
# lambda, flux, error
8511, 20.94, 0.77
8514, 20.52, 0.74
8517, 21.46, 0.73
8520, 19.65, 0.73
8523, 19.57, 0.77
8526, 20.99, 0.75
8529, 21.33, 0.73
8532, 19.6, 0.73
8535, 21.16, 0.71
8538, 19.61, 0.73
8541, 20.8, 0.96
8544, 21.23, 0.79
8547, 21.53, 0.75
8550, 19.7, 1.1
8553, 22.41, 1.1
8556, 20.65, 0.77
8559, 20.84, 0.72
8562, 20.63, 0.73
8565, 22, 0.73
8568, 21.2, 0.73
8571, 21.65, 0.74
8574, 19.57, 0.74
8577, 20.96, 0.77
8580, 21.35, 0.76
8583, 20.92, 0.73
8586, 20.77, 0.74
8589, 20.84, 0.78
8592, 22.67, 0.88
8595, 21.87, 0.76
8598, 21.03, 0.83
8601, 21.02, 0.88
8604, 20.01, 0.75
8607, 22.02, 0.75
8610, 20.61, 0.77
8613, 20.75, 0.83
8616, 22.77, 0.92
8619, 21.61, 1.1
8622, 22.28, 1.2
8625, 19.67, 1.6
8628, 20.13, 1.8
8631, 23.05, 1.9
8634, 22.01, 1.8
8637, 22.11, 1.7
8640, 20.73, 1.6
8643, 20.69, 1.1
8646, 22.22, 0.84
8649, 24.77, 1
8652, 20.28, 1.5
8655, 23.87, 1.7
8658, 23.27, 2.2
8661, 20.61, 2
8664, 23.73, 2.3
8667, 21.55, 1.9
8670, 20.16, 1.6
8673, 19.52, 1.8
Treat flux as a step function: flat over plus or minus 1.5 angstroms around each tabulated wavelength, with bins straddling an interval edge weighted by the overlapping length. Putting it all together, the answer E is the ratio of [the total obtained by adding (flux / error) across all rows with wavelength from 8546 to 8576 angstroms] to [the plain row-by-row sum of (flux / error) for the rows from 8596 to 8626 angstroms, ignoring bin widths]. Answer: 1.14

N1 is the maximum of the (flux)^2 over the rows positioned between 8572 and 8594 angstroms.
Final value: 514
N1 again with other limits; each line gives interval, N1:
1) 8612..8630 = 518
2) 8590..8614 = 514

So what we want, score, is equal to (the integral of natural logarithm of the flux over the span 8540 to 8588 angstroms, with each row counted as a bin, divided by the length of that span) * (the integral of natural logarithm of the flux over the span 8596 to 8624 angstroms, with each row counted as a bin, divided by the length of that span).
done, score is 9.31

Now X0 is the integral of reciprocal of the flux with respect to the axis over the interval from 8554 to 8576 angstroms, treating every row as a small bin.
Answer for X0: 1.05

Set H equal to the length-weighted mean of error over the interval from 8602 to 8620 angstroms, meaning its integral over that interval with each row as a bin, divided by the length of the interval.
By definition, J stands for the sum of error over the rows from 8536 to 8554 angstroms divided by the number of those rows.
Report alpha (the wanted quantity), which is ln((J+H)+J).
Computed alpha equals 0.98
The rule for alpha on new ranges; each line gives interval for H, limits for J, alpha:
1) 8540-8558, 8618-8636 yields 1.40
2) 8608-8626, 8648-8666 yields 1.53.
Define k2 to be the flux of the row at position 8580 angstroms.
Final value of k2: 21.35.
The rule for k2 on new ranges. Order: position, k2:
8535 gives 21.16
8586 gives 20.77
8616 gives 22.77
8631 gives 23.05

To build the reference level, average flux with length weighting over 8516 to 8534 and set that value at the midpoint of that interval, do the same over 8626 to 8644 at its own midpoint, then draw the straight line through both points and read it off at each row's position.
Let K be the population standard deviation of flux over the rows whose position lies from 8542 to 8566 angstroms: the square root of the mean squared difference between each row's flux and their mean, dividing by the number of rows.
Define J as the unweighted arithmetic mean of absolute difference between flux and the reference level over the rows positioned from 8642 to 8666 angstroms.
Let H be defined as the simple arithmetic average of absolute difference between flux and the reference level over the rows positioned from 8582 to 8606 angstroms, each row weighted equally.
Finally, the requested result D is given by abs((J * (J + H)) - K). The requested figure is 2.68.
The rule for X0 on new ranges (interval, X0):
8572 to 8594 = 1.05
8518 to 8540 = 1.08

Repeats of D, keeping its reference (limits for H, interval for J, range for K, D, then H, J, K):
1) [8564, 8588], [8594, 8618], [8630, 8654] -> 0.51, 0.6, 0.69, 1.37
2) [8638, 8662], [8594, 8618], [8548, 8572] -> 0.68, 1.5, 0.69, 0.81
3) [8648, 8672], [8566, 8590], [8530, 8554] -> 0.09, 1.7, 0.42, 0.97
